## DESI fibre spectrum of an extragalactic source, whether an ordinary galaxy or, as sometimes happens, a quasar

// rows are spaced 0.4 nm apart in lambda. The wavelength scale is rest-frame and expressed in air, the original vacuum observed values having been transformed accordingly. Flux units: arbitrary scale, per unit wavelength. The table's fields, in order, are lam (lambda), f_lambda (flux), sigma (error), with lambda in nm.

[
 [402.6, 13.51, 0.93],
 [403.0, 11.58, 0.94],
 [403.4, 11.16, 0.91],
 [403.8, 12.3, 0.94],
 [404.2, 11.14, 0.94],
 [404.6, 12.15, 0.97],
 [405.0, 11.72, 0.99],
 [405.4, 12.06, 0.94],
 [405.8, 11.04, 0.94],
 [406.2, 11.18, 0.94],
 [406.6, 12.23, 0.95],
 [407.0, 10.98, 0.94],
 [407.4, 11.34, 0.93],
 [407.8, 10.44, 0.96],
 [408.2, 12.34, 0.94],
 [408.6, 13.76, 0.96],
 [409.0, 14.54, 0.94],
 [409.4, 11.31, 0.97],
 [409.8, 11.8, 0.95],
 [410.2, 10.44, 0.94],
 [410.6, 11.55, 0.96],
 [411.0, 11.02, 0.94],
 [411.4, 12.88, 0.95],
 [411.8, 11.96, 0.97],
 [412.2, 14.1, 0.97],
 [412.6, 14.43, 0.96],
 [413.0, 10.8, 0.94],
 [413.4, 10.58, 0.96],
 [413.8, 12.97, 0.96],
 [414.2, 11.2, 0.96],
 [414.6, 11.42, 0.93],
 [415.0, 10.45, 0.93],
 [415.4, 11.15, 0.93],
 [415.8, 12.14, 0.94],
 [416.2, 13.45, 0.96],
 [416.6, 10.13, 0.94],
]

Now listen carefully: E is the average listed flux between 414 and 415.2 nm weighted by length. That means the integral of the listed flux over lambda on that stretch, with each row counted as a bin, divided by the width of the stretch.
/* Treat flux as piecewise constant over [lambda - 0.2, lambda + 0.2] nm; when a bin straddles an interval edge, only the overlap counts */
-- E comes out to 11.0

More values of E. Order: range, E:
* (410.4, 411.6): 11.8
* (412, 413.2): 13.1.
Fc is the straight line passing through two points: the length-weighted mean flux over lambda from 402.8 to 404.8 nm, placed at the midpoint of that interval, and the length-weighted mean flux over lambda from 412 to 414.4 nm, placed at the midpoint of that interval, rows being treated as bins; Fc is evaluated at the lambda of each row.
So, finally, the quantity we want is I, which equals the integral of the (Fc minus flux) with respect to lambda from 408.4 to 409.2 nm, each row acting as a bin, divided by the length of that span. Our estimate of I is -2.1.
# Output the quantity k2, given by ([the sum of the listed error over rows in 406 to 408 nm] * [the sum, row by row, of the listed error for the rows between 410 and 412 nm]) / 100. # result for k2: 0.225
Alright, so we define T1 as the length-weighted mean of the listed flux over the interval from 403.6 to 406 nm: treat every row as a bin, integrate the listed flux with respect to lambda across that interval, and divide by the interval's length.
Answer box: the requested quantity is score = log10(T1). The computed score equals 1.07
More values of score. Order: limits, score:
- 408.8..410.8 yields 1.08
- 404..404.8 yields 1.07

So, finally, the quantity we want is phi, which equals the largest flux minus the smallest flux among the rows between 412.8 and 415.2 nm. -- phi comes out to 2.5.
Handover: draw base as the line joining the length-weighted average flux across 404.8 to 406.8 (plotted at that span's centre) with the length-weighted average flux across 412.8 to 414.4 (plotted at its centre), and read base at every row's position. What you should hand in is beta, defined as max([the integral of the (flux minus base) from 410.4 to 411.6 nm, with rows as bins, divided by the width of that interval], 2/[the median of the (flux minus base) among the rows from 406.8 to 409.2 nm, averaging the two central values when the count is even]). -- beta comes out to 7.7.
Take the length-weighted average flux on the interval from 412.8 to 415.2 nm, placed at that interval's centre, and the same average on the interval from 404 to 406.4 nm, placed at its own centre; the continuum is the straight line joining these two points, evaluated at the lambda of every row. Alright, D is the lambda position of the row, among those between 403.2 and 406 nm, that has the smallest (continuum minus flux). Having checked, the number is 403.8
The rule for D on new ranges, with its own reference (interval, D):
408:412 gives 409.0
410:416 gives 412.6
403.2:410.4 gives 409.0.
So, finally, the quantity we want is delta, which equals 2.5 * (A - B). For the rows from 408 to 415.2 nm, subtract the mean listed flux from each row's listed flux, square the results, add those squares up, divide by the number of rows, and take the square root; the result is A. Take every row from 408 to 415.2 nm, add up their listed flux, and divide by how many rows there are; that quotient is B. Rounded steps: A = 1.34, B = 12.09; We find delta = -26.9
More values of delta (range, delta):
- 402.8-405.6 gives -28.2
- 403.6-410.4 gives -26.9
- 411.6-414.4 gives -27.1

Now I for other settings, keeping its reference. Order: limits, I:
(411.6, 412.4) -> -0.8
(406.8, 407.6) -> 0.8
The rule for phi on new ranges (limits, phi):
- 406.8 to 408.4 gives 1.9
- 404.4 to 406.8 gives 1.2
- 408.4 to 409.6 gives 3.2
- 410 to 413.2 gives 4.0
